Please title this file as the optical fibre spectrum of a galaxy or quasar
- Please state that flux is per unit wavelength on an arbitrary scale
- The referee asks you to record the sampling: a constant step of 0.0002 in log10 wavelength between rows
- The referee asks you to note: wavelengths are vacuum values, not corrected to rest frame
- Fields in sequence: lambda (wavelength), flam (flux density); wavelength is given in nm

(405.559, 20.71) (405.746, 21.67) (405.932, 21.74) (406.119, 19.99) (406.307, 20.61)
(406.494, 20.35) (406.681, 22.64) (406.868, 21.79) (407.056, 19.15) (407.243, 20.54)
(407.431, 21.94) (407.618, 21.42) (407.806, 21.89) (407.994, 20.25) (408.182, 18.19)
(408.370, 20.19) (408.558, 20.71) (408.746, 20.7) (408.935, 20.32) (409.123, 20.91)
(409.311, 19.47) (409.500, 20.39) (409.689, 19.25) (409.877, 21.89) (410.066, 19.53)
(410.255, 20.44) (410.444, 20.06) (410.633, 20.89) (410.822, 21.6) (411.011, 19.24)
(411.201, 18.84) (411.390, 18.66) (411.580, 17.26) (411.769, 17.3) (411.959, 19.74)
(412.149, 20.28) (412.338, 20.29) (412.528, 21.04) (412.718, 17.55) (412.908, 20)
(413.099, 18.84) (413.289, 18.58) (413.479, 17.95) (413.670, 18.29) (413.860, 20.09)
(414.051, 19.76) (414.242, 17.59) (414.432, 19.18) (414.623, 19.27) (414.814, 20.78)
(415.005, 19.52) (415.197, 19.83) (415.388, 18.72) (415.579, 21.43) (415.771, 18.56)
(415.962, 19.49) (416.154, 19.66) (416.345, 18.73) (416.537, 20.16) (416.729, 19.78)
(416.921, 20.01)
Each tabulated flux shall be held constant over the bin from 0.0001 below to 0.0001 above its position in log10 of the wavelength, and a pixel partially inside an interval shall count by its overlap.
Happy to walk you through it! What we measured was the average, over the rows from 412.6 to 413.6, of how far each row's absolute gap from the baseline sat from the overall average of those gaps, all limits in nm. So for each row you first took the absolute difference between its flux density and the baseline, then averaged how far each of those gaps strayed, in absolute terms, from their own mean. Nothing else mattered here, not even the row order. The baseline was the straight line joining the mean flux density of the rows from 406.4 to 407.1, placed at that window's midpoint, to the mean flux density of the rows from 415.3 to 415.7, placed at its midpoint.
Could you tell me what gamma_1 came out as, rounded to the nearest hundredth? 0.67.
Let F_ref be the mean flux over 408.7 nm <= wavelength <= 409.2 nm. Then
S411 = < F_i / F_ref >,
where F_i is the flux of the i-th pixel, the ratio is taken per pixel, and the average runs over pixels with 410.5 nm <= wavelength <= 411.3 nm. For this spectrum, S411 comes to 0.98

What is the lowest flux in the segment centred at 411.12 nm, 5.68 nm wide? 17.26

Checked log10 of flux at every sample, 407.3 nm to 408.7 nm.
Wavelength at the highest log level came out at 407.431 nm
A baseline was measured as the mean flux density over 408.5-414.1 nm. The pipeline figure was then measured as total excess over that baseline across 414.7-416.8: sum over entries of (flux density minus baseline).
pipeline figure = 0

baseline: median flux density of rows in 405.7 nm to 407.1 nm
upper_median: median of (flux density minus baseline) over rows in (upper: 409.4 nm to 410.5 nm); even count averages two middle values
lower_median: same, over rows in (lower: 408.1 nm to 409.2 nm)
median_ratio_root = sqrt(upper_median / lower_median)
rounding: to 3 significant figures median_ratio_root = 1.21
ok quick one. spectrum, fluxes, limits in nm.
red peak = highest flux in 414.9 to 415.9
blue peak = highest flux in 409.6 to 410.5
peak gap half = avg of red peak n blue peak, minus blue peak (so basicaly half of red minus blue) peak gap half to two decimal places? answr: -0.23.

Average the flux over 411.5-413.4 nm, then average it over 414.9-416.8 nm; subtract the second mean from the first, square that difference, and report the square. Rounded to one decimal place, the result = 0.2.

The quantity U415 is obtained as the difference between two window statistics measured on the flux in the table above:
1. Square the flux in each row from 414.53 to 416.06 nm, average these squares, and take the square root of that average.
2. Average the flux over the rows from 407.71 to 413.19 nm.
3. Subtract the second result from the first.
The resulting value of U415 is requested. -0.13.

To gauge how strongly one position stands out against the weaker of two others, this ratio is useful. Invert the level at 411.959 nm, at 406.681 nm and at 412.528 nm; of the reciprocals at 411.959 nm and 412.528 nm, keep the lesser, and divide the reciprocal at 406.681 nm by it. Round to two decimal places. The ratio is 0.93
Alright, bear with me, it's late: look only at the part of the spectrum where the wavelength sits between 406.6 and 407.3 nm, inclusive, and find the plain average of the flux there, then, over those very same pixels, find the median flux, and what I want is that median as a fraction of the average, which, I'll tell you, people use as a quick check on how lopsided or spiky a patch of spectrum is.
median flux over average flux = 1.01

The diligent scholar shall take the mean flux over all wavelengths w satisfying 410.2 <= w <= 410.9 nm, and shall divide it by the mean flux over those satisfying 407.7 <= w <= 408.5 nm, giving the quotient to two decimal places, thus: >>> 1.03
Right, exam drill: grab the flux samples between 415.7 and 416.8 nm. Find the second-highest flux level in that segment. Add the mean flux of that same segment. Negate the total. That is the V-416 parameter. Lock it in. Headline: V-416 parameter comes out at -39.2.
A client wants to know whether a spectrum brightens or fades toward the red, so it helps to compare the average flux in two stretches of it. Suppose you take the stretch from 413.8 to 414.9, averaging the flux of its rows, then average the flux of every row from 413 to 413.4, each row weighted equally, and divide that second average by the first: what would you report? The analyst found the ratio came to 0.96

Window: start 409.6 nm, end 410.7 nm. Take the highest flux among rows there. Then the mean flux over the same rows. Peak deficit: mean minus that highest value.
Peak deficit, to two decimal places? -1.55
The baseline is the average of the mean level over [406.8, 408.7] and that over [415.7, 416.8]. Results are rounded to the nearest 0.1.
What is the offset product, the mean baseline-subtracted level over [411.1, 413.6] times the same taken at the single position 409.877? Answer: -2.0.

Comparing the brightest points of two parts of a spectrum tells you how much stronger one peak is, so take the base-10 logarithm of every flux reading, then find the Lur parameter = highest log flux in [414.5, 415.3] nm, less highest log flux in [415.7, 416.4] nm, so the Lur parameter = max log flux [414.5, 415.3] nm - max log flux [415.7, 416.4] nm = 0.024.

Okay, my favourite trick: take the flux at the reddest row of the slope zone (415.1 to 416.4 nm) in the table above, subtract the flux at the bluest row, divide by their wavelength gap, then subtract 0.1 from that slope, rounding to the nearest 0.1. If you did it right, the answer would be -1.1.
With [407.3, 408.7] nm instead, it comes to -1.2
